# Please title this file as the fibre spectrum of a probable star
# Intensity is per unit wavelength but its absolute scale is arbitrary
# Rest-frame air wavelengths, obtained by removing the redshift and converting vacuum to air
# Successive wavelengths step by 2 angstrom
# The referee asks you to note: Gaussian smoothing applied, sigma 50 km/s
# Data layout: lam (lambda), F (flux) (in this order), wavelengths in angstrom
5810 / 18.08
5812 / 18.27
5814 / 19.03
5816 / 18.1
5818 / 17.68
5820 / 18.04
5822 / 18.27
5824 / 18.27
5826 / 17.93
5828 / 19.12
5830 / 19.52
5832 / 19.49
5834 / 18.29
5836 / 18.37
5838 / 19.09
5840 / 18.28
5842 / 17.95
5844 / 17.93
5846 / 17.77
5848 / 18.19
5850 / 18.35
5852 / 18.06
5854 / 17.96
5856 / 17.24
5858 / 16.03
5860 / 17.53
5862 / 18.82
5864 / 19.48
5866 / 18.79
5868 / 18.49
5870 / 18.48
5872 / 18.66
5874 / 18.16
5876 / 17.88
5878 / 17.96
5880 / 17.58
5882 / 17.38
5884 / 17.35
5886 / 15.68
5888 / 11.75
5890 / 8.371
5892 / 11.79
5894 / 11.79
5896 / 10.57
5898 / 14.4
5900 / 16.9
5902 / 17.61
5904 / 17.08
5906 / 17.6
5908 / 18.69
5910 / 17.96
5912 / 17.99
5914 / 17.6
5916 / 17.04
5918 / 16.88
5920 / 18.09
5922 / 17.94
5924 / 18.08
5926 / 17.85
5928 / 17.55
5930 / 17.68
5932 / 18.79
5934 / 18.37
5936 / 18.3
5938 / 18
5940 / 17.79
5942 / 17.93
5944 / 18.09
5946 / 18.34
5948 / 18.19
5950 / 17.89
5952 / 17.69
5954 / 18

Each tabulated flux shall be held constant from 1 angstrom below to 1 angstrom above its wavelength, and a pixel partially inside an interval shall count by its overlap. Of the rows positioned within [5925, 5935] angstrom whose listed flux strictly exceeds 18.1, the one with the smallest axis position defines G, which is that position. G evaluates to 5932 angstrom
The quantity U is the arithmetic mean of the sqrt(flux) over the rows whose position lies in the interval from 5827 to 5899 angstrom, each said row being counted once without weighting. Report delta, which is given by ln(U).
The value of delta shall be 1.41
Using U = 4.11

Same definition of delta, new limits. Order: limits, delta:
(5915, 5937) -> 1.44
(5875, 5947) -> 1.40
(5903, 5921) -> 1.44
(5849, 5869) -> 1.45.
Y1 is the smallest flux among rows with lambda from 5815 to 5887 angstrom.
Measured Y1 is 15.68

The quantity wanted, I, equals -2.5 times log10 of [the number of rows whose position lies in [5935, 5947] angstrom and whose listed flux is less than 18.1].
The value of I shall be -1.5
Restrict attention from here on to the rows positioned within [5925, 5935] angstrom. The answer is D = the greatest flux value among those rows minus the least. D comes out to 1.2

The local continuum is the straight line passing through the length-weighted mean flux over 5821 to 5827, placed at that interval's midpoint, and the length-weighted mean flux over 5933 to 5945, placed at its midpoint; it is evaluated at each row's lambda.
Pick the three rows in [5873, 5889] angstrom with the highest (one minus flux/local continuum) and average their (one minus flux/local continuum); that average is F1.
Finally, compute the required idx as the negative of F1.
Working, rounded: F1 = 0.176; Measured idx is -0.18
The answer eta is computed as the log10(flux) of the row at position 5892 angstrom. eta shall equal 1.07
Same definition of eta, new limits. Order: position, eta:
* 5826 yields 1.25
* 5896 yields 1.02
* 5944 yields 1.26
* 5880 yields 1.25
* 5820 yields 1.26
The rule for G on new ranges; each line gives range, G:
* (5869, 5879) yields 5870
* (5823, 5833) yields 5824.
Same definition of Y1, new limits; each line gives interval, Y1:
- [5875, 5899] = 8.371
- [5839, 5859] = 16.03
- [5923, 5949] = 17.55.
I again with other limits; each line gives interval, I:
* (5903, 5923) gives -2.4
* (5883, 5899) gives -2.3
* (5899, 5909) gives -1.5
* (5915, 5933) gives -2.3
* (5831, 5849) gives -1.2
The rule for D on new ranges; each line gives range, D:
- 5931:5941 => 1.0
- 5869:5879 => 0.8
